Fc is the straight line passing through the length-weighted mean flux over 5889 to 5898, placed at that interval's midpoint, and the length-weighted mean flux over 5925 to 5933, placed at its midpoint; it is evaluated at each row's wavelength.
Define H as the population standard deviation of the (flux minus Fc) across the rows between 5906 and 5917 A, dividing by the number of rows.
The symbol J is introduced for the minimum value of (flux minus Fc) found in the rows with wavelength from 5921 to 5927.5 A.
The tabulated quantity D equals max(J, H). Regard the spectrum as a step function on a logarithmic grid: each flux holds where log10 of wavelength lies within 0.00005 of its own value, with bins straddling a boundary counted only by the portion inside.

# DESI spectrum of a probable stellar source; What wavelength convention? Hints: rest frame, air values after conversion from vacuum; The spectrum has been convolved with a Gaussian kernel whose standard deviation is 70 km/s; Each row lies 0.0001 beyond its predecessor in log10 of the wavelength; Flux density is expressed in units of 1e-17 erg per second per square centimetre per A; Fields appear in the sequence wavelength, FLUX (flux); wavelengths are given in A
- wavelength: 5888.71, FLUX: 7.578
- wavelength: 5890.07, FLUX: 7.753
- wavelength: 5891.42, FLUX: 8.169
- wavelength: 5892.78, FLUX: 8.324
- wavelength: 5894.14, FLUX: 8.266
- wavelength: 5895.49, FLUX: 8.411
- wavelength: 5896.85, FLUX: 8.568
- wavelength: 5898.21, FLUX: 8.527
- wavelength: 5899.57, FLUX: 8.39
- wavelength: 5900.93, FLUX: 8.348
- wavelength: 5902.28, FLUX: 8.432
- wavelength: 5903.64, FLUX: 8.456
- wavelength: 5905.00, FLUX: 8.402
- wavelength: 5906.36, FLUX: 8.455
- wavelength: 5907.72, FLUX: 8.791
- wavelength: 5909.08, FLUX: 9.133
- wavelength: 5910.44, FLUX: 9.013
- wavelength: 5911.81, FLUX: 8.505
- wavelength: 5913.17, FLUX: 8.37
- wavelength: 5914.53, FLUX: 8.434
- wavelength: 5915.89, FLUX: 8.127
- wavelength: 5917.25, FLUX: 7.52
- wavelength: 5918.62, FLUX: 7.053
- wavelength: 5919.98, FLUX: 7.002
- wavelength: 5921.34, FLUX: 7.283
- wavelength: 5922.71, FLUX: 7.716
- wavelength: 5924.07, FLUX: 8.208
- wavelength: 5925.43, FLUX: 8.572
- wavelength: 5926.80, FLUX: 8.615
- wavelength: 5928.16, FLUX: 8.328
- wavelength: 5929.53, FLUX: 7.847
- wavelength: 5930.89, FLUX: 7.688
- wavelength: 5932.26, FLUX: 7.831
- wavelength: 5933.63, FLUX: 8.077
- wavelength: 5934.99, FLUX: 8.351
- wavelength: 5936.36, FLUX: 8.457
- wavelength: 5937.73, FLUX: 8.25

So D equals 0.3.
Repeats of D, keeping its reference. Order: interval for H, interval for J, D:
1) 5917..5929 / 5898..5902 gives 0.6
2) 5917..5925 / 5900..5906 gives 0.4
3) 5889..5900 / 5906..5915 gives 0.2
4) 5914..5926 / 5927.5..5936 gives 0.6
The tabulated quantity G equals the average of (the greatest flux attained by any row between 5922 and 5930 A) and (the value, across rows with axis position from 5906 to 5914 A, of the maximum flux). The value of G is 8.9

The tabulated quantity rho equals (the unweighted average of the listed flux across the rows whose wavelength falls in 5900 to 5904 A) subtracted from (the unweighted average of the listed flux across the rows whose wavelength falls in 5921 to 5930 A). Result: -0.3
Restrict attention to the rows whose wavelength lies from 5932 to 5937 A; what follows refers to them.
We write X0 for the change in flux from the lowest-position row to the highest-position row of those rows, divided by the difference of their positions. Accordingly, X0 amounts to 0.15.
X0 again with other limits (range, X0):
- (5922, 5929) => 0.11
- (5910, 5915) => -0.14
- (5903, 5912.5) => 0.01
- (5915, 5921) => -0.28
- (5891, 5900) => 0.03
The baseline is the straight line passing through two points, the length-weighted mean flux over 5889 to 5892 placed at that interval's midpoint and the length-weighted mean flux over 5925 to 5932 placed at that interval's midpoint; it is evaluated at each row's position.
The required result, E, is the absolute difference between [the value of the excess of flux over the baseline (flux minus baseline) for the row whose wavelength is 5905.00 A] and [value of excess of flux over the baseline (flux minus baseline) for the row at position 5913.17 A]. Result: 0.09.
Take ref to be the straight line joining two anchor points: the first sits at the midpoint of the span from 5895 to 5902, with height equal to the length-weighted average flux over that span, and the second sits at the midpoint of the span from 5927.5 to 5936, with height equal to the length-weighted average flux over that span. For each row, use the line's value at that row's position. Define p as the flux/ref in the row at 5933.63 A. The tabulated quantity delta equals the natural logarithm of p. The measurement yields 0.009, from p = 1.01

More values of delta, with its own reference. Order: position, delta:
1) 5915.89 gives -0.013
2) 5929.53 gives -0.027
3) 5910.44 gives 0.082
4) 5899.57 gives -0.006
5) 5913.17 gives 0.013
